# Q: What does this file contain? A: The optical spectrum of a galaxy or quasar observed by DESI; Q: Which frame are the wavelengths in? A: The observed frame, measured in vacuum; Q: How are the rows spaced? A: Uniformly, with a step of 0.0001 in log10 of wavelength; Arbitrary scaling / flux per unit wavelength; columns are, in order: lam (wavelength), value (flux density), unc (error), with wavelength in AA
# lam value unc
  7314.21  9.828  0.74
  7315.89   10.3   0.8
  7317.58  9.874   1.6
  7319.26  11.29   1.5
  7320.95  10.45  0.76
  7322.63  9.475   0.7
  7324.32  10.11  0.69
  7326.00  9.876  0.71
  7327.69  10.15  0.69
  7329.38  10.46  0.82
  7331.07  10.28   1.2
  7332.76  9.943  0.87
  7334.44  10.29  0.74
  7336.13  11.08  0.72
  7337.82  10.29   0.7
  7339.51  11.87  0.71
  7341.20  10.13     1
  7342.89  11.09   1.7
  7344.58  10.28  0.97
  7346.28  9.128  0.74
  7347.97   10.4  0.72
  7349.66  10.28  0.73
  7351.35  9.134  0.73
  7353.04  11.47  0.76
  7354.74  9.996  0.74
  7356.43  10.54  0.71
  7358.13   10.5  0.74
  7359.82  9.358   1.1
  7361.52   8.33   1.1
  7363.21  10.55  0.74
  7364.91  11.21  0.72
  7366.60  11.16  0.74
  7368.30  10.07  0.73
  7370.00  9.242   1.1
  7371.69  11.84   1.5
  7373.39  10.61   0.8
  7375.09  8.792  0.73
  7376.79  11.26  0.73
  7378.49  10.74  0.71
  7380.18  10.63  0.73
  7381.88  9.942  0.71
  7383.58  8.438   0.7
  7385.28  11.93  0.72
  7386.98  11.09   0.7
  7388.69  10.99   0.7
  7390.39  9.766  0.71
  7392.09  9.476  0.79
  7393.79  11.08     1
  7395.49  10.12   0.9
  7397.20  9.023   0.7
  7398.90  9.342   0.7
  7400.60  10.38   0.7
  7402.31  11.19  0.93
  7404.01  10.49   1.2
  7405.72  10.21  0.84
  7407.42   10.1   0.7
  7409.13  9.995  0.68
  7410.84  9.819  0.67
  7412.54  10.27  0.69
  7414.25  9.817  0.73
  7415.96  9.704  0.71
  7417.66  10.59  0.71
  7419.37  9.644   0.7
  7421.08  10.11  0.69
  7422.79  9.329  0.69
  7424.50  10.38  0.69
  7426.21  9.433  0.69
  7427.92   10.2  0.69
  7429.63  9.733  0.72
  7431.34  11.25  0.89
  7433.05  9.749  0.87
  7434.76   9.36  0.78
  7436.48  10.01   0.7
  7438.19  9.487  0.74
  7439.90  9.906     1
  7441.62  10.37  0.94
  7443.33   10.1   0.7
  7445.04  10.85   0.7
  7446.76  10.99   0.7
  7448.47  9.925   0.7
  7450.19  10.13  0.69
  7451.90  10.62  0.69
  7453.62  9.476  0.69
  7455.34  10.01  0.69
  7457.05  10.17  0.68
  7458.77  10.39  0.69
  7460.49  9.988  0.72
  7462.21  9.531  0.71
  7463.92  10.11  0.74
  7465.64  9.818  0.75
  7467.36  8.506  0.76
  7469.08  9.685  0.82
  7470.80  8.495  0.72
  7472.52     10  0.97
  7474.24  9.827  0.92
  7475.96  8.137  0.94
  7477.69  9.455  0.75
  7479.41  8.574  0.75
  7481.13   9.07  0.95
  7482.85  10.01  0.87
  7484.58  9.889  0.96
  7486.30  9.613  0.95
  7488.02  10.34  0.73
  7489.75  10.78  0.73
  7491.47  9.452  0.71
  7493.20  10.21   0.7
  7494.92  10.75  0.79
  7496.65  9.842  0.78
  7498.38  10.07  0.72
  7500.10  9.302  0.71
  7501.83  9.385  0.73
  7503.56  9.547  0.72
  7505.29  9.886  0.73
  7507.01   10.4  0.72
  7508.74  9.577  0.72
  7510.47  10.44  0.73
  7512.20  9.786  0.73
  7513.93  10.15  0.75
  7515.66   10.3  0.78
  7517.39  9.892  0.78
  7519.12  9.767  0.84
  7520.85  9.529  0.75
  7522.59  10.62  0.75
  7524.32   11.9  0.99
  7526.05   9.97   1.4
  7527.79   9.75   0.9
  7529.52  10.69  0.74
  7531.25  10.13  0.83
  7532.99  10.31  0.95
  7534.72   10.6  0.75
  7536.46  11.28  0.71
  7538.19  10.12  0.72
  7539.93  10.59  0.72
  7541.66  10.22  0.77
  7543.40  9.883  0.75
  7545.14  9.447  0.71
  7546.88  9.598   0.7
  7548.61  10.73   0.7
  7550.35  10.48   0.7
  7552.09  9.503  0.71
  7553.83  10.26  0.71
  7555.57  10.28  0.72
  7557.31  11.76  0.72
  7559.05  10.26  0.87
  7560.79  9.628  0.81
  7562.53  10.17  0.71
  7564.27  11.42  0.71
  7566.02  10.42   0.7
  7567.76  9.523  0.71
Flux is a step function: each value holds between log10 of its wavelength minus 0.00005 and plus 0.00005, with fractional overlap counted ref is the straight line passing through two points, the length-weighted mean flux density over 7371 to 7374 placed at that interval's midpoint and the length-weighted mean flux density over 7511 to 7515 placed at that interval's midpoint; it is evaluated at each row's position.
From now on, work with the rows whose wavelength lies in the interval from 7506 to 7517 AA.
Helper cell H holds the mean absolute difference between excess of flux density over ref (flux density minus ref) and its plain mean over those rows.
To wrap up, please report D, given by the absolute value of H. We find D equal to 0.29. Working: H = 0.29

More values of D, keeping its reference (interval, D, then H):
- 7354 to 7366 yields 0.73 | 0.73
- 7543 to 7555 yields 0.45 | 0.45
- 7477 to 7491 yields 0.56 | 0.56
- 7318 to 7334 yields 0.34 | 0.34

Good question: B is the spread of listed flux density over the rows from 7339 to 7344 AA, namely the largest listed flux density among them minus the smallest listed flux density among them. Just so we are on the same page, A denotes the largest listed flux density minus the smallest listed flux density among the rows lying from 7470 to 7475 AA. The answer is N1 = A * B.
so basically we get 2.6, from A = 1.5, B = 1.7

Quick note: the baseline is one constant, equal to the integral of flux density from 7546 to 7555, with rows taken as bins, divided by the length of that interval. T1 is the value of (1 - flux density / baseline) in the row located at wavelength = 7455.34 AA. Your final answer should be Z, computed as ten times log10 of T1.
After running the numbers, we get -19.6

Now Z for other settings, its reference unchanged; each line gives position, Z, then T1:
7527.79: -14.4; 0.037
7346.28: -10.1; 0.098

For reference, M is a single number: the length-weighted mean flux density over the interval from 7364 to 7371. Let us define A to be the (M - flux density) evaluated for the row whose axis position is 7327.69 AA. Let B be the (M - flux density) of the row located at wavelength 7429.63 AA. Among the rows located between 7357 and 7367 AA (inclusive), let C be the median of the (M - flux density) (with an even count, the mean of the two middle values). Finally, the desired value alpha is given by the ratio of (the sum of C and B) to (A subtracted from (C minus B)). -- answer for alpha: -0.6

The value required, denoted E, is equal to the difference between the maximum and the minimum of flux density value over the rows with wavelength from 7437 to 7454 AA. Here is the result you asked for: 1.51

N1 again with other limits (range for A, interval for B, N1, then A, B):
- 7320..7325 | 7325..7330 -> 0.6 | 1.0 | 0.6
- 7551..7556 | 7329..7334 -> 0.4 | 0.8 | 0.5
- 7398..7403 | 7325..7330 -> 1.1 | 1.8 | 0.6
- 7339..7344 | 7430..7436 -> 3.3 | 1.7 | 1.9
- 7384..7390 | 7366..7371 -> 1.8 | 0.9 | 1.9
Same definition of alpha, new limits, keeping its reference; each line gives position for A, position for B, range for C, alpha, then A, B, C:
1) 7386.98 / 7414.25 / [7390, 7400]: 1.8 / -0.6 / 0.6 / 0.8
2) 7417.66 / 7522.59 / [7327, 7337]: 0.0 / -0.1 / -0.2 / 0.2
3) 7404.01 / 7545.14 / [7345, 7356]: -2.0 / 0.0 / 1.0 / 0.3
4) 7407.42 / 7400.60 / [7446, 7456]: -9.9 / 0.4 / 0.1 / 0.4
